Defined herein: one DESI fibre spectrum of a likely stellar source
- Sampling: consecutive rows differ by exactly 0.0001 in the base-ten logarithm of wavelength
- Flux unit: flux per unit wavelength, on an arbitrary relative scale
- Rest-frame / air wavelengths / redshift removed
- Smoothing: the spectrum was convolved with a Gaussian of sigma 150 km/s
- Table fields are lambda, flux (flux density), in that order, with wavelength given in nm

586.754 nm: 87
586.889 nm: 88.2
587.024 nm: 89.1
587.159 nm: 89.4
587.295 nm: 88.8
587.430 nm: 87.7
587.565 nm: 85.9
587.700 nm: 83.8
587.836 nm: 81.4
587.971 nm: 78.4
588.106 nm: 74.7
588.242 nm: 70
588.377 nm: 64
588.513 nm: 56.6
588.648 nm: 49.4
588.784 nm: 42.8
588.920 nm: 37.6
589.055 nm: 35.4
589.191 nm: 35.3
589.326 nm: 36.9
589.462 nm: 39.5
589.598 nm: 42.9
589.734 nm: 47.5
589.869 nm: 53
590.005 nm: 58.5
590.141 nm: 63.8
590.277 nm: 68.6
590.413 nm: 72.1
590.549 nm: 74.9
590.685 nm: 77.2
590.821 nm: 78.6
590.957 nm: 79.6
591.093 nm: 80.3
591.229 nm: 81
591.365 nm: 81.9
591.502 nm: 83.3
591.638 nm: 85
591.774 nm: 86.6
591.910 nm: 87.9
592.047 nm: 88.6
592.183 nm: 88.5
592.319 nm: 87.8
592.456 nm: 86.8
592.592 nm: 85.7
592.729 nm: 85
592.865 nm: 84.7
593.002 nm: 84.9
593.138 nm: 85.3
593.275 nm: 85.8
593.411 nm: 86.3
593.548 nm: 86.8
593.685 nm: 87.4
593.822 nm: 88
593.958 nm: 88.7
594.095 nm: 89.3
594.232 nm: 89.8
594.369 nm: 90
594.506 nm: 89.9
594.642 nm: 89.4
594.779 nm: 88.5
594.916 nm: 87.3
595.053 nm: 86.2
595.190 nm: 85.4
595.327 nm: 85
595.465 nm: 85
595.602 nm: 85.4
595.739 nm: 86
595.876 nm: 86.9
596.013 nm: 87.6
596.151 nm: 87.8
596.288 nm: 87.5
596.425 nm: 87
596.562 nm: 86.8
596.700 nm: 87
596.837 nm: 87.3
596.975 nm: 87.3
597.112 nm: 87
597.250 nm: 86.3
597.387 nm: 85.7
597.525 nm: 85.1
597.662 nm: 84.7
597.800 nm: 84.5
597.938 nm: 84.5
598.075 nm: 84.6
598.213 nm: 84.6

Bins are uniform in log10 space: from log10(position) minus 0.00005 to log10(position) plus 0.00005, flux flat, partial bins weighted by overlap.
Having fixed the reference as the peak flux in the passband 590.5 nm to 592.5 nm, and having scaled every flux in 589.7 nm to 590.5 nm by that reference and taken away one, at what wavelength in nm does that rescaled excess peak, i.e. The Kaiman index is 590.413 nm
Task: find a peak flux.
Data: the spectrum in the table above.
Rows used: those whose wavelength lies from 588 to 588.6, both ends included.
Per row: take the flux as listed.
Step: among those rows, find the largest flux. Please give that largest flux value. 74.7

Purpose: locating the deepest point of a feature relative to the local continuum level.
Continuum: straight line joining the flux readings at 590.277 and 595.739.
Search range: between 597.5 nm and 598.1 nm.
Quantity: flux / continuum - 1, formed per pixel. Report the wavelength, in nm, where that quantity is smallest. 598.075 nm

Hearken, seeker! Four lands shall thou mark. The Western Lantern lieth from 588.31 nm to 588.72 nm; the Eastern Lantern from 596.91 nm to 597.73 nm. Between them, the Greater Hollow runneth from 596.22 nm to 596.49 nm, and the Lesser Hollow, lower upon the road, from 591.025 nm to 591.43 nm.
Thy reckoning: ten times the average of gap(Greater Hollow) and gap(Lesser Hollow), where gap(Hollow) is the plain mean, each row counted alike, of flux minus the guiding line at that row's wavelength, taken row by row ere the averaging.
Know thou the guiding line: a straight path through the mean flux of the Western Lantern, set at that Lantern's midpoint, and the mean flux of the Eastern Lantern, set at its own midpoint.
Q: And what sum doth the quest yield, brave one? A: 99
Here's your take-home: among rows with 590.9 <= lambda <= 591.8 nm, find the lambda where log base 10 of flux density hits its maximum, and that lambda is 591.774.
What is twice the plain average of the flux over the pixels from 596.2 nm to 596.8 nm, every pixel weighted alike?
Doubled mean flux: 174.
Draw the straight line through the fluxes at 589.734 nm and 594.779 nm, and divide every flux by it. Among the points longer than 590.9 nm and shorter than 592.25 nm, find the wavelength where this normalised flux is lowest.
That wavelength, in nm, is 592.183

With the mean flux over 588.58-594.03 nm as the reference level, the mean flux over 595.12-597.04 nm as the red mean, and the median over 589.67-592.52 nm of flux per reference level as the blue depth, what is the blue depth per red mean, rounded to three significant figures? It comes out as 0.0129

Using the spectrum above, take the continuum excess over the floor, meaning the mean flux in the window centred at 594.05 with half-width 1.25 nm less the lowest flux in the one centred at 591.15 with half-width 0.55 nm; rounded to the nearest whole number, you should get 10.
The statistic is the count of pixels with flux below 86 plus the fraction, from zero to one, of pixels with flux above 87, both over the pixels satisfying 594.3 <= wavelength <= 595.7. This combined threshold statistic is 4.5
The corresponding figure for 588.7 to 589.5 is 6.0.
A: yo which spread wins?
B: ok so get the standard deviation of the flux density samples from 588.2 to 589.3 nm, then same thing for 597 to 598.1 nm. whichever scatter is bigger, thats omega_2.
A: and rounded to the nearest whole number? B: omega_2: 13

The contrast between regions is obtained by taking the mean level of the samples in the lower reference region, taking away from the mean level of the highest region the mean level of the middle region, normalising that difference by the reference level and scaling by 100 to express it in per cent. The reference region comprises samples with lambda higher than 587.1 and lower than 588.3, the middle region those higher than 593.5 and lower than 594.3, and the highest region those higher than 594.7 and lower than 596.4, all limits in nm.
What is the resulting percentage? -2.2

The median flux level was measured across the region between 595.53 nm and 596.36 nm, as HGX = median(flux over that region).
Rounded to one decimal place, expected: 87.2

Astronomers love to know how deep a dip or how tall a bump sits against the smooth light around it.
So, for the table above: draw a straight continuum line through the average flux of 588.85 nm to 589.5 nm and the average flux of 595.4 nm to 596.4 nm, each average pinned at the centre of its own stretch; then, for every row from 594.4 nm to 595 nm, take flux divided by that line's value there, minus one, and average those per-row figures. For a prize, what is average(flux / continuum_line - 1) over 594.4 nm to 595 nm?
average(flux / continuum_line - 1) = 0.14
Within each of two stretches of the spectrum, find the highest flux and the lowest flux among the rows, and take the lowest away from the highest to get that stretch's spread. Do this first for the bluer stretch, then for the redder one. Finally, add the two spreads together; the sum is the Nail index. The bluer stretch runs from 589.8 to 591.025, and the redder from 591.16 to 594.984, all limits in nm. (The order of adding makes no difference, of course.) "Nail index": 36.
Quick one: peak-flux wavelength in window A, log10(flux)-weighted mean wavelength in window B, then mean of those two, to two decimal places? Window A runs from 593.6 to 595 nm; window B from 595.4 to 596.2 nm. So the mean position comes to 595.09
